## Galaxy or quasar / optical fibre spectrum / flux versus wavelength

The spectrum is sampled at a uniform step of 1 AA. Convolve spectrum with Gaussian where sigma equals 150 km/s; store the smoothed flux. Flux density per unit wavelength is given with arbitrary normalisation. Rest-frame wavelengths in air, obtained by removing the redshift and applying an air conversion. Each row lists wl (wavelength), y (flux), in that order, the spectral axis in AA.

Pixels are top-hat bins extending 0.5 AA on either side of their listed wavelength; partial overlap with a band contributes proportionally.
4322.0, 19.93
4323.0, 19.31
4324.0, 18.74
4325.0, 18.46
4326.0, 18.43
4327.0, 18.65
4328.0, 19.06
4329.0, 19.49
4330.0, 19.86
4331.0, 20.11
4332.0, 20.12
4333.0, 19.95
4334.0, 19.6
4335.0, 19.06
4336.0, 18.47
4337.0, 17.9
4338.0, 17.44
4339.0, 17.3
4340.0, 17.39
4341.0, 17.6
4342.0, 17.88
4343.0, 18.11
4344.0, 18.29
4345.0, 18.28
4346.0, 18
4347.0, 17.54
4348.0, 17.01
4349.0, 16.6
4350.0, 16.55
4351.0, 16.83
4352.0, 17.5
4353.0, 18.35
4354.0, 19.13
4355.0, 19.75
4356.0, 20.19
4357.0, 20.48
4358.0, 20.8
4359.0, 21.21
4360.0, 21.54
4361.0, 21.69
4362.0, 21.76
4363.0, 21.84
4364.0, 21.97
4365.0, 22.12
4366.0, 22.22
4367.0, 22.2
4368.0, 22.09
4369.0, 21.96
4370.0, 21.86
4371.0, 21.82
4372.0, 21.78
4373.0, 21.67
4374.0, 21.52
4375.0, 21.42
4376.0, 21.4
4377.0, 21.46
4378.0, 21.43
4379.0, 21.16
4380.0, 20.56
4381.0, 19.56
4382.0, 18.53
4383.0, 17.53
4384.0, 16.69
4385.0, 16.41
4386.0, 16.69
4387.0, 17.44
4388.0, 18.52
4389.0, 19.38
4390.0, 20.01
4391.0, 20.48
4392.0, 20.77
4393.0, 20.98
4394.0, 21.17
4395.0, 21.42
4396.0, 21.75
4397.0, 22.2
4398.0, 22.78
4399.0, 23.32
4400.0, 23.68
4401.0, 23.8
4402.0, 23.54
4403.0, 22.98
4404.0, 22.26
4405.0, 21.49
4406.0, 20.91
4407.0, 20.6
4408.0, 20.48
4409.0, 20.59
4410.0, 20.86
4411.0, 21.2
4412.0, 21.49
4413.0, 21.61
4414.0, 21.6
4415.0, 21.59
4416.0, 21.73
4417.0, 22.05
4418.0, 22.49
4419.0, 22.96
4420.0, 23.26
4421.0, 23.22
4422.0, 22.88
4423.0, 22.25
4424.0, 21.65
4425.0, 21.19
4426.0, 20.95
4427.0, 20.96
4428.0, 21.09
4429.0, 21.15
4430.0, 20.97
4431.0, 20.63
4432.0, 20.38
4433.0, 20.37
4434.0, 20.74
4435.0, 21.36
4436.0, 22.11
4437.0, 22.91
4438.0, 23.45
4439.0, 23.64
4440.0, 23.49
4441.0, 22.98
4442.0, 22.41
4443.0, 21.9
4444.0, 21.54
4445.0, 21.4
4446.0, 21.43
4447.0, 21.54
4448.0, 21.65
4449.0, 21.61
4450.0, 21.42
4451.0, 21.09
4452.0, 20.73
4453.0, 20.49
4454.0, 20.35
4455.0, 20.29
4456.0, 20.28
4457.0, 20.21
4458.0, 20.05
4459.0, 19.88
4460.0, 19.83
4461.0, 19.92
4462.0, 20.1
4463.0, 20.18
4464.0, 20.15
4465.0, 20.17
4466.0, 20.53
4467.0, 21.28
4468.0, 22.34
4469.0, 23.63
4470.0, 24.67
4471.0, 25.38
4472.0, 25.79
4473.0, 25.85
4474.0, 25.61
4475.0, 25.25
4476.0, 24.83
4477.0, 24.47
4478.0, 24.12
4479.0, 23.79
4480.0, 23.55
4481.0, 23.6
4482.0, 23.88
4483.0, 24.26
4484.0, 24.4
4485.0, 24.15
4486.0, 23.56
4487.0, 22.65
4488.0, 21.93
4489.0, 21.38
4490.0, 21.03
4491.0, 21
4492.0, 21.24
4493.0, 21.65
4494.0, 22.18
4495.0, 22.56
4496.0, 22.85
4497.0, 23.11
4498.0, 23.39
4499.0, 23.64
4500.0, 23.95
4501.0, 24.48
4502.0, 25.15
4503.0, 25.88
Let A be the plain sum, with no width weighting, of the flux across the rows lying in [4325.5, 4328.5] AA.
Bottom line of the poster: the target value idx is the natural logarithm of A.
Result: 4.03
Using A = 56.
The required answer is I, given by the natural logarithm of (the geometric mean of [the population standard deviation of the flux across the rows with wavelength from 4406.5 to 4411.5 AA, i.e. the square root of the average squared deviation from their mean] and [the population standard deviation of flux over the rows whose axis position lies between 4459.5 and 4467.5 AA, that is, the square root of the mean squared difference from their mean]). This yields -1.1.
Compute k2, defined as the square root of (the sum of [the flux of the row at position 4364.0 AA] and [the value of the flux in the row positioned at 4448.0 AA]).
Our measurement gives 6.60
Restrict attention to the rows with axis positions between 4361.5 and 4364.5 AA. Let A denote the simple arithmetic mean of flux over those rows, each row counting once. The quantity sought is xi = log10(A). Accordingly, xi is 1.340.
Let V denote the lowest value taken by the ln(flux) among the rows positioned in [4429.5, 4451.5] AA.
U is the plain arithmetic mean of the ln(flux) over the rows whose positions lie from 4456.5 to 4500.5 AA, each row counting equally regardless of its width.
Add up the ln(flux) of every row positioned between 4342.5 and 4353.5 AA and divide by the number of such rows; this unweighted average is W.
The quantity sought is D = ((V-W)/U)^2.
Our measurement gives 0.0023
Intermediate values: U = 3.12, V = 3.01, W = 2.86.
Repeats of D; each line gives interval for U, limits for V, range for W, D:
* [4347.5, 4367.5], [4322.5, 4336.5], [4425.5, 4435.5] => 0.0017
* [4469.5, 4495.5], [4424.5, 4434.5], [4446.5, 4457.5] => 0.0001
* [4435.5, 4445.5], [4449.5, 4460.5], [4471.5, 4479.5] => 0.0054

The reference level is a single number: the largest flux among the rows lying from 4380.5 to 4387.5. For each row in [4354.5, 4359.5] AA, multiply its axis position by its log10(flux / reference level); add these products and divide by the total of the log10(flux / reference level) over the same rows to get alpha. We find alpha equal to 4357.8 AA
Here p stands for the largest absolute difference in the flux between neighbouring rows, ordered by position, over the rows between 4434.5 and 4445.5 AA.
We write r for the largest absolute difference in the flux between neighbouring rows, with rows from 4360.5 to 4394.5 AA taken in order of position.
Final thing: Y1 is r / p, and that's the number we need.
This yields 1.35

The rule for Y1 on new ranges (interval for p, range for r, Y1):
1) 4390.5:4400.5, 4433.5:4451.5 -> 1.38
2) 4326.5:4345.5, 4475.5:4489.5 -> 1.54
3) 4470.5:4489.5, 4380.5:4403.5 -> 1.19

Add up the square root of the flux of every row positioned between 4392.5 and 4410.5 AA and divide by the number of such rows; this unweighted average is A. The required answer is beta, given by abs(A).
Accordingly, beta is 4.68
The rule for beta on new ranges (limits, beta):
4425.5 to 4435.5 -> 4.57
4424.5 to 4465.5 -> 4.60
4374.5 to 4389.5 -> 4.38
